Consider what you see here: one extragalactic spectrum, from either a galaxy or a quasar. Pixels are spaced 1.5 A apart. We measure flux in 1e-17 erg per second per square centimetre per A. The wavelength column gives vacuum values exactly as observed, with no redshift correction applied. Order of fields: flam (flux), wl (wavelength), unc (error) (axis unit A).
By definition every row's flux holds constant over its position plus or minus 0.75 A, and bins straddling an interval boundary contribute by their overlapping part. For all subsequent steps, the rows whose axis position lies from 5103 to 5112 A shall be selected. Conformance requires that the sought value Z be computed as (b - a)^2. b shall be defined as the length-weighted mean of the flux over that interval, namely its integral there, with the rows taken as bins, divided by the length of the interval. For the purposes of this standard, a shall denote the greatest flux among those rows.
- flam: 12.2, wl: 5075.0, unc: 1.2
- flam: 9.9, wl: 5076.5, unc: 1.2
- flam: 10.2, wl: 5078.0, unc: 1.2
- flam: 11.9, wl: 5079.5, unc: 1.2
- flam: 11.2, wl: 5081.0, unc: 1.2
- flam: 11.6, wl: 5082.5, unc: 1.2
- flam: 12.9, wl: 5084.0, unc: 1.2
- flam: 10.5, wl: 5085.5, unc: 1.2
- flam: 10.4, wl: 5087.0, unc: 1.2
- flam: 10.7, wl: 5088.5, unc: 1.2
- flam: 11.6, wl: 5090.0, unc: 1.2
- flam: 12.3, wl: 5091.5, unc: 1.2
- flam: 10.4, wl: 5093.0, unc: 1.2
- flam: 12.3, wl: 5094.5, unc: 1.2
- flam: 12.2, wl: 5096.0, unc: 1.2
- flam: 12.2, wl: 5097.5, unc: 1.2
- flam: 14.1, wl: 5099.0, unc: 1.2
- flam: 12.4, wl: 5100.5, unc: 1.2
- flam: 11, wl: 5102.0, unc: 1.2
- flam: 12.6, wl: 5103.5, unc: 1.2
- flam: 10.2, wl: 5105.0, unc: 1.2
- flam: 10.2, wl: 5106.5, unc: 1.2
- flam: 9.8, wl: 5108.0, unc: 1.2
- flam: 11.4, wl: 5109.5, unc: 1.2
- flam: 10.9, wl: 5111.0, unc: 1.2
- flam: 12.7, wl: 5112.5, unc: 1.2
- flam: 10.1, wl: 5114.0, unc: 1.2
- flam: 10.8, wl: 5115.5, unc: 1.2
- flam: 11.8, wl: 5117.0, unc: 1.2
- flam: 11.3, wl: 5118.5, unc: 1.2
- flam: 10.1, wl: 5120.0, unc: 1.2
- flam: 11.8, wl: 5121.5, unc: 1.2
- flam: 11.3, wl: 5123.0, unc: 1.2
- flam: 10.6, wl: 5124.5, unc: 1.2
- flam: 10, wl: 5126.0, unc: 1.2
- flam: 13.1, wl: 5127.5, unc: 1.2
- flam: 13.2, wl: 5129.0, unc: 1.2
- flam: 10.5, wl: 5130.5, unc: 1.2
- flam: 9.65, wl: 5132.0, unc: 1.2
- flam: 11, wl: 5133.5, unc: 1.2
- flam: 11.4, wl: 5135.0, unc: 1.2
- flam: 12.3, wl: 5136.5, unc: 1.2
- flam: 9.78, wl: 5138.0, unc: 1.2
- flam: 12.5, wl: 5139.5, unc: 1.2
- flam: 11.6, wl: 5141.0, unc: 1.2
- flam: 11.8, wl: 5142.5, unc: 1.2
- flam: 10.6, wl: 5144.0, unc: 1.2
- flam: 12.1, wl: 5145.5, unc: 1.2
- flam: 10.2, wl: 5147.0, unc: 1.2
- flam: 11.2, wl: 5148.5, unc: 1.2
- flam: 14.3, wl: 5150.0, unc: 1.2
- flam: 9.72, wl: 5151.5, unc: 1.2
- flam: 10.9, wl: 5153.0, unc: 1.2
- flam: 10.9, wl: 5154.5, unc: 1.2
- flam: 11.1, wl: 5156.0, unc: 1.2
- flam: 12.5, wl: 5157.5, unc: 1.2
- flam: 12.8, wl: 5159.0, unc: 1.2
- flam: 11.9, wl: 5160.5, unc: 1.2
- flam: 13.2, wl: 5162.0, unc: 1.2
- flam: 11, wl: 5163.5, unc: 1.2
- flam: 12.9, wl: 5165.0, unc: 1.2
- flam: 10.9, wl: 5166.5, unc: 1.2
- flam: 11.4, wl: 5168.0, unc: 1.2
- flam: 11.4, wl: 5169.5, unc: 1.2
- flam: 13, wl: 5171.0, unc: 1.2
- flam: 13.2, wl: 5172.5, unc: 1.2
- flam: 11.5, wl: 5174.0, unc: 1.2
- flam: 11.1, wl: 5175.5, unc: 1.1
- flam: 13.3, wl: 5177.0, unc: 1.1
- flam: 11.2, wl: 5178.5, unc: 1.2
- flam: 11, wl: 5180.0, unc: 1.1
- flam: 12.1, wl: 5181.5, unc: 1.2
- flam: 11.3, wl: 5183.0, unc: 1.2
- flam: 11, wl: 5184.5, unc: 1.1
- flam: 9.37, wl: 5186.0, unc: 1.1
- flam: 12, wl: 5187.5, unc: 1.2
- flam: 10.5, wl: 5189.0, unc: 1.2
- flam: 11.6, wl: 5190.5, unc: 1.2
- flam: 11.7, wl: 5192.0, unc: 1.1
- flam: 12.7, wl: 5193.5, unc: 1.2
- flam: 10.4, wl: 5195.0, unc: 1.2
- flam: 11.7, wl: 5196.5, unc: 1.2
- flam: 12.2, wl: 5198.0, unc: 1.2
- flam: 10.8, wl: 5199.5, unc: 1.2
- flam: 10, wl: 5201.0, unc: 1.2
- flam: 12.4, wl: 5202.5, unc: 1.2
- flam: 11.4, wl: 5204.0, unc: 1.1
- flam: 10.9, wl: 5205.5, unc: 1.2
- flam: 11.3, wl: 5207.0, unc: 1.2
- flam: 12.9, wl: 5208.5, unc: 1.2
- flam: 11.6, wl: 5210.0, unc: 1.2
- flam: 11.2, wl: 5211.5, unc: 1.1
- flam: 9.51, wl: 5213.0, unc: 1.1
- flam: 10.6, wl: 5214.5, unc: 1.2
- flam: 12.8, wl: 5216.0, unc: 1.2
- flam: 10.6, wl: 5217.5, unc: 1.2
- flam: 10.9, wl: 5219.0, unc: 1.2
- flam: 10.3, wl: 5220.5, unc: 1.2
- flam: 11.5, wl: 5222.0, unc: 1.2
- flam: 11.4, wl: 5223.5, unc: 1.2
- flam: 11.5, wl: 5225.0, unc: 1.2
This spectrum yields 3.1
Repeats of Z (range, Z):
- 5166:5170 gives 0.0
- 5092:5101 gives 3.4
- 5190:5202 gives 1.7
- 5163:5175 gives 1.7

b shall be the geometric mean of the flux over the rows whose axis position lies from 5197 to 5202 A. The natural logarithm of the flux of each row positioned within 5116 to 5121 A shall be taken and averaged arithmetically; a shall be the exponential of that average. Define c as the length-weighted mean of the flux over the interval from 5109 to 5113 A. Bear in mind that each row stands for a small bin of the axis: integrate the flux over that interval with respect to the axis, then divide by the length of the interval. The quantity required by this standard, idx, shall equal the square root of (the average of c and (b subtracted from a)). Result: 2.42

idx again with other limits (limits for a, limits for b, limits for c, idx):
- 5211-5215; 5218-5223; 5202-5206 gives 2.35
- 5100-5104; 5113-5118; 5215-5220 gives 2.49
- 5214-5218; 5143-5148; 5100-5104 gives 2.48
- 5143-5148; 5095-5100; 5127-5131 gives 2.29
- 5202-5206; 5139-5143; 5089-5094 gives 2.35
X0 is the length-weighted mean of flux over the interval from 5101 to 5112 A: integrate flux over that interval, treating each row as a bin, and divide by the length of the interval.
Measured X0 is 10.9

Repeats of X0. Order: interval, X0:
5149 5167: 11.8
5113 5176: 11.5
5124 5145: 11.3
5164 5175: 12.0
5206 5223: 11.2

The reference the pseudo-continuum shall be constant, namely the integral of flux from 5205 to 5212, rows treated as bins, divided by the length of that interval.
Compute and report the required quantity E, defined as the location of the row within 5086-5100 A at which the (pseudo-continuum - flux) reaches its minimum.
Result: 5099.0 A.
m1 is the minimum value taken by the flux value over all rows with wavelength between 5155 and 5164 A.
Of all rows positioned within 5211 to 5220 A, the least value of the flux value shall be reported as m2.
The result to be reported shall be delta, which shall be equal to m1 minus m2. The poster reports 1.5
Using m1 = 11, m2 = 9.51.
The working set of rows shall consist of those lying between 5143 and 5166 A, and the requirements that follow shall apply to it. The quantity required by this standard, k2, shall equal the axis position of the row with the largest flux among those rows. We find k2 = 5150.0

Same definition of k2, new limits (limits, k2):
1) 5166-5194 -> 5177.0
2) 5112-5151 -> 5150.0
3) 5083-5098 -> 5084.0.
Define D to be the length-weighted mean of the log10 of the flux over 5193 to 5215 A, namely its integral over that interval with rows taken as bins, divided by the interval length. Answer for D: 1.05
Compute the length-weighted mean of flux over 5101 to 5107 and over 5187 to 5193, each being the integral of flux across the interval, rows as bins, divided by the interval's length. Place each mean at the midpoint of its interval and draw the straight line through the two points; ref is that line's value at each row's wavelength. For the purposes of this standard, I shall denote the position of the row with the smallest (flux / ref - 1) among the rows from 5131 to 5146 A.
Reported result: 5132.0 A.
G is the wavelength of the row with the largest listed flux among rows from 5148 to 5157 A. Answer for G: 5150.0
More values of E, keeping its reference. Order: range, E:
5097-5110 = 5099.0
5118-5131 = 5129.0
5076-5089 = 5084.0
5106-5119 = 5112.5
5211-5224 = 5216.0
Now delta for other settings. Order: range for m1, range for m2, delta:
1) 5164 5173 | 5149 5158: 1.2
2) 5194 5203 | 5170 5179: -1.1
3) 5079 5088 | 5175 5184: -0.6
